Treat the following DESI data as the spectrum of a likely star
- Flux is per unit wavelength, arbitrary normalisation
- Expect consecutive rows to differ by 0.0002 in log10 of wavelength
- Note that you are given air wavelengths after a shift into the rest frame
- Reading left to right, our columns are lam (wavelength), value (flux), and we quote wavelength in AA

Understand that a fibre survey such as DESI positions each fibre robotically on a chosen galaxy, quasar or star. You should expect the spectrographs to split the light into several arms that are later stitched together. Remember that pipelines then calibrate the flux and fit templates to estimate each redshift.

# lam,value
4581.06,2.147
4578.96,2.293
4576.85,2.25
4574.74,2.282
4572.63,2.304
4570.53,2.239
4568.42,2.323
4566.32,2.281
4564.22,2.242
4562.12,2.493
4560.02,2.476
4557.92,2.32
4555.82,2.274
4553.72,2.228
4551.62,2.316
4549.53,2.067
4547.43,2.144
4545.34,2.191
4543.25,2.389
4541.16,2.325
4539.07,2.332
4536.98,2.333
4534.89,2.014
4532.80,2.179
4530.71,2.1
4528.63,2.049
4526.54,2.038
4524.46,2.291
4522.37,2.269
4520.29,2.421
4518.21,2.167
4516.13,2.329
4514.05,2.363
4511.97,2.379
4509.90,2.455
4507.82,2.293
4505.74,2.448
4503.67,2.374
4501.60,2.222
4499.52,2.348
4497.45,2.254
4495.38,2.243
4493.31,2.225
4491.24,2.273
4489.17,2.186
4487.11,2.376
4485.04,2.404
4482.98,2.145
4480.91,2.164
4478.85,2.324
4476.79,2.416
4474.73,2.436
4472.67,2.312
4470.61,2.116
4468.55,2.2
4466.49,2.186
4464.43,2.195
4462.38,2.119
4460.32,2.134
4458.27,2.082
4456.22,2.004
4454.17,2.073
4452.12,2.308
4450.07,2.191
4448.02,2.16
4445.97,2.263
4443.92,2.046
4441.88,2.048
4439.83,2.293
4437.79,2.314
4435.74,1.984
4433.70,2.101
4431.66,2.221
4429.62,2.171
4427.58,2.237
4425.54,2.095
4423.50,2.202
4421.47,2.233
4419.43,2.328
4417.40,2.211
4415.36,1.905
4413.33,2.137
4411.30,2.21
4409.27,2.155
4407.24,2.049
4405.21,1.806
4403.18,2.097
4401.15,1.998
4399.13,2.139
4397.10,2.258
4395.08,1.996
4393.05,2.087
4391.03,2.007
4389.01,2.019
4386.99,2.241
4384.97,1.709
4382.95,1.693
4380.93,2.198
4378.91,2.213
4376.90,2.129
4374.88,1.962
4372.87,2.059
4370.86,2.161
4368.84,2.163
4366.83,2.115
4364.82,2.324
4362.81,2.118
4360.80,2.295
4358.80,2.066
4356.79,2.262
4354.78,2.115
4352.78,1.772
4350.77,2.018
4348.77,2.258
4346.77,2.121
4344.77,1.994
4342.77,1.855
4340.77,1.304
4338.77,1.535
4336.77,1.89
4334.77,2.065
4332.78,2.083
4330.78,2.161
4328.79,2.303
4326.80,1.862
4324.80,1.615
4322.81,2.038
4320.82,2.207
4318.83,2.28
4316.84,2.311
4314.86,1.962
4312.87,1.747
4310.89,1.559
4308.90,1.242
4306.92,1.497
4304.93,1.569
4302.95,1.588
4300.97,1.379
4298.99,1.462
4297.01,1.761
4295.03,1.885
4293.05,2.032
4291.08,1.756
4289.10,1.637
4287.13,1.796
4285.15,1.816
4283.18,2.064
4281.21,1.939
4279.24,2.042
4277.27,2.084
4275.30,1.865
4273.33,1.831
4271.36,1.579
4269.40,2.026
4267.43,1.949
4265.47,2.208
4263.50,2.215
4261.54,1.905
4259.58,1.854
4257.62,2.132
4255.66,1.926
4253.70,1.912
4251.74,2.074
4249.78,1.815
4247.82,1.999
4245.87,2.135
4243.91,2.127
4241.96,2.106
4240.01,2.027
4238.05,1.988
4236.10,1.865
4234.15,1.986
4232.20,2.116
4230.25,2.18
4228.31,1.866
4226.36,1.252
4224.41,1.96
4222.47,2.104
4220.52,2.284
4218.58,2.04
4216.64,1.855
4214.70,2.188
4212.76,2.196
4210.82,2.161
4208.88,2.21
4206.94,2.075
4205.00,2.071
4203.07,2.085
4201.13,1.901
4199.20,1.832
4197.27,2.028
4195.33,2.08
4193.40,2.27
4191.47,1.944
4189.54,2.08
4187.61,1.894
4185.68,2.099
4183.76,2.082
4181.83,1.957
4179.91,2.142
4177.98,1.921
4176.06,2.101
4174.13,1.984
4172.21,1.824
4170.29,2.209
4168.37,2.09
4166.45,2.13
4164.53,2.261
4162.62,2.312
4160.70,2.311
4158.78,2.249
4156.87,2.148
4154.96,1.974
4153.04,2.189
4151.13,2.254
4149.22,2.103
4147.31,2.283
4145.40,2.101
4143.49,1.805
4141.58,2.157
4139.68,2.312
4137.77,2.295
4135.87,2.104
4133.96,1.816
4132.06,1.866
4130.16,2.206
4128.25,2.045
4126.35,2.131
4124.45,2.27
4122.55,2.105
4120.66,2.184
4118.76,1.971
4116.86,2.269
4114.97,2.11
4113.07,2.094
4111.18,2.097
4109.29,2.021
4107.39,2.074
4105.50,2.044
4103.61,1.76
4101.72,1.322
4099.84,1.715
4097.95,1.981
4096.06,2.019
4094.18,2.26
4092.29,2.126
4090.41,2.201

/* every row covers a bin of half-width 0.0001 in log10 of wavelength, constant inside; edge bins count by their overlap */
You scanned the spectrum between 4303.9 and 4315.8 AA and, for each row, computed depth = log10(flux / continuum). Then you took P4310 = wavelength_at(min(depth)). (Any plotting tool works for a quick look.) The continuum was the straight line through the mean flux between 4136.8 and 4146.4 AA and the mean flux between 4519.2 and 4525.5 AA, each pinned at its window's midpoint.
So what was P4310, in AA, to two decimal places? 4308.90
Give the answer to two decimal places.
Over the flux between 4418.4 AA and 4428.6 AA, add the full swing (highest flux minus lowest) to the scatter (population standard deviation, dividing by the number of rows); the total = 0.31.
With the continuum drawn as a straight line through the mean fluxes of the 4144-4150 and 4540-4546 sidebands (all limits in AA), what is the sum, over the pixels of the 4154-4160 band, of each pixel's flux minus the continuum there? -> -0.1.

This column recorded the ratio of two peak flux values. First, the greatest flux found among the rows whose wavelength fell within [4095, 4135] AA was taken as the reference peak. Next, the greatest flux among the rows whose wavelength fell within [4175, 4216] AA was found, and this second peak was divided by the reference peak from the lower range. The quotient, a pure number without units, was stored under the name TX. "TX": 1.00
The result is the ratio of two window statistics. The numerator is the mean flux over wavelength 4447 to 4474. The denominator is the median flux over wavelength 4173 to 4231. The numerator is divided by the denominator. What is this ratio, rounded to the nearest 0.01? 1.04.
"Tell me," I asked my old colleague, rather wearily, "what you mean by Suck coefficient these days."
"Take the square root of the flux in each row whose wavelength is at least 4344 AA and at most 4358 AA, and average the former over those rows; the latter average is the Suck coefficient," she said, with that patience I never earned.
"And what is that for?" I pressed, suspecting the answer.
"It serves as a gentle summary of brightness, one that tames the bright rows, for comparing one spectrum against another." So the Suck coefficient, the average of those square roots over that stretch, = 1.44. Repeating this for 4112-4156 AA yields 1.45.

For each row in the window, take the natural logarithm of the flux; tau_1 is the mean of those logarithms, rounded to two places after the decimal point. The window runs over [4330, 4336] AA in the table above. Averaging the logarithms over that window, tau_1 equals 0.74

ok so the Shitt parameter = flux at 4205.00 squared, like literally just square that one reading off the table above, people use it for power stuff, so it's 4.29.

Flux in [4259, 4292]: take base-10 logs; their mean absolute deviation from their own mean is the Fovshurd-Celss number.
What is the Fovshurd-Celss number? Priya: 0.032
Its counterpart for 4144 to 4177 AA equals 0.021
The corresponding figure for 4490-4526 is 0.013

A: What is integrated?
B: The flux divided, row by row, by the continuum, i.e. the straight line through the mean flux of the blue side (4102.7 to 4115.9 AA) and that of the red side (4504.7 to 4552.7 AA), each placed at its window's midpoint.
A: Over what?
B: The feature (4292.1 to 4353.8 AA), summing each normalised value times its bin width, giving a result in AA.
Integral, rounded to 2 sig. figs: 53 AA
